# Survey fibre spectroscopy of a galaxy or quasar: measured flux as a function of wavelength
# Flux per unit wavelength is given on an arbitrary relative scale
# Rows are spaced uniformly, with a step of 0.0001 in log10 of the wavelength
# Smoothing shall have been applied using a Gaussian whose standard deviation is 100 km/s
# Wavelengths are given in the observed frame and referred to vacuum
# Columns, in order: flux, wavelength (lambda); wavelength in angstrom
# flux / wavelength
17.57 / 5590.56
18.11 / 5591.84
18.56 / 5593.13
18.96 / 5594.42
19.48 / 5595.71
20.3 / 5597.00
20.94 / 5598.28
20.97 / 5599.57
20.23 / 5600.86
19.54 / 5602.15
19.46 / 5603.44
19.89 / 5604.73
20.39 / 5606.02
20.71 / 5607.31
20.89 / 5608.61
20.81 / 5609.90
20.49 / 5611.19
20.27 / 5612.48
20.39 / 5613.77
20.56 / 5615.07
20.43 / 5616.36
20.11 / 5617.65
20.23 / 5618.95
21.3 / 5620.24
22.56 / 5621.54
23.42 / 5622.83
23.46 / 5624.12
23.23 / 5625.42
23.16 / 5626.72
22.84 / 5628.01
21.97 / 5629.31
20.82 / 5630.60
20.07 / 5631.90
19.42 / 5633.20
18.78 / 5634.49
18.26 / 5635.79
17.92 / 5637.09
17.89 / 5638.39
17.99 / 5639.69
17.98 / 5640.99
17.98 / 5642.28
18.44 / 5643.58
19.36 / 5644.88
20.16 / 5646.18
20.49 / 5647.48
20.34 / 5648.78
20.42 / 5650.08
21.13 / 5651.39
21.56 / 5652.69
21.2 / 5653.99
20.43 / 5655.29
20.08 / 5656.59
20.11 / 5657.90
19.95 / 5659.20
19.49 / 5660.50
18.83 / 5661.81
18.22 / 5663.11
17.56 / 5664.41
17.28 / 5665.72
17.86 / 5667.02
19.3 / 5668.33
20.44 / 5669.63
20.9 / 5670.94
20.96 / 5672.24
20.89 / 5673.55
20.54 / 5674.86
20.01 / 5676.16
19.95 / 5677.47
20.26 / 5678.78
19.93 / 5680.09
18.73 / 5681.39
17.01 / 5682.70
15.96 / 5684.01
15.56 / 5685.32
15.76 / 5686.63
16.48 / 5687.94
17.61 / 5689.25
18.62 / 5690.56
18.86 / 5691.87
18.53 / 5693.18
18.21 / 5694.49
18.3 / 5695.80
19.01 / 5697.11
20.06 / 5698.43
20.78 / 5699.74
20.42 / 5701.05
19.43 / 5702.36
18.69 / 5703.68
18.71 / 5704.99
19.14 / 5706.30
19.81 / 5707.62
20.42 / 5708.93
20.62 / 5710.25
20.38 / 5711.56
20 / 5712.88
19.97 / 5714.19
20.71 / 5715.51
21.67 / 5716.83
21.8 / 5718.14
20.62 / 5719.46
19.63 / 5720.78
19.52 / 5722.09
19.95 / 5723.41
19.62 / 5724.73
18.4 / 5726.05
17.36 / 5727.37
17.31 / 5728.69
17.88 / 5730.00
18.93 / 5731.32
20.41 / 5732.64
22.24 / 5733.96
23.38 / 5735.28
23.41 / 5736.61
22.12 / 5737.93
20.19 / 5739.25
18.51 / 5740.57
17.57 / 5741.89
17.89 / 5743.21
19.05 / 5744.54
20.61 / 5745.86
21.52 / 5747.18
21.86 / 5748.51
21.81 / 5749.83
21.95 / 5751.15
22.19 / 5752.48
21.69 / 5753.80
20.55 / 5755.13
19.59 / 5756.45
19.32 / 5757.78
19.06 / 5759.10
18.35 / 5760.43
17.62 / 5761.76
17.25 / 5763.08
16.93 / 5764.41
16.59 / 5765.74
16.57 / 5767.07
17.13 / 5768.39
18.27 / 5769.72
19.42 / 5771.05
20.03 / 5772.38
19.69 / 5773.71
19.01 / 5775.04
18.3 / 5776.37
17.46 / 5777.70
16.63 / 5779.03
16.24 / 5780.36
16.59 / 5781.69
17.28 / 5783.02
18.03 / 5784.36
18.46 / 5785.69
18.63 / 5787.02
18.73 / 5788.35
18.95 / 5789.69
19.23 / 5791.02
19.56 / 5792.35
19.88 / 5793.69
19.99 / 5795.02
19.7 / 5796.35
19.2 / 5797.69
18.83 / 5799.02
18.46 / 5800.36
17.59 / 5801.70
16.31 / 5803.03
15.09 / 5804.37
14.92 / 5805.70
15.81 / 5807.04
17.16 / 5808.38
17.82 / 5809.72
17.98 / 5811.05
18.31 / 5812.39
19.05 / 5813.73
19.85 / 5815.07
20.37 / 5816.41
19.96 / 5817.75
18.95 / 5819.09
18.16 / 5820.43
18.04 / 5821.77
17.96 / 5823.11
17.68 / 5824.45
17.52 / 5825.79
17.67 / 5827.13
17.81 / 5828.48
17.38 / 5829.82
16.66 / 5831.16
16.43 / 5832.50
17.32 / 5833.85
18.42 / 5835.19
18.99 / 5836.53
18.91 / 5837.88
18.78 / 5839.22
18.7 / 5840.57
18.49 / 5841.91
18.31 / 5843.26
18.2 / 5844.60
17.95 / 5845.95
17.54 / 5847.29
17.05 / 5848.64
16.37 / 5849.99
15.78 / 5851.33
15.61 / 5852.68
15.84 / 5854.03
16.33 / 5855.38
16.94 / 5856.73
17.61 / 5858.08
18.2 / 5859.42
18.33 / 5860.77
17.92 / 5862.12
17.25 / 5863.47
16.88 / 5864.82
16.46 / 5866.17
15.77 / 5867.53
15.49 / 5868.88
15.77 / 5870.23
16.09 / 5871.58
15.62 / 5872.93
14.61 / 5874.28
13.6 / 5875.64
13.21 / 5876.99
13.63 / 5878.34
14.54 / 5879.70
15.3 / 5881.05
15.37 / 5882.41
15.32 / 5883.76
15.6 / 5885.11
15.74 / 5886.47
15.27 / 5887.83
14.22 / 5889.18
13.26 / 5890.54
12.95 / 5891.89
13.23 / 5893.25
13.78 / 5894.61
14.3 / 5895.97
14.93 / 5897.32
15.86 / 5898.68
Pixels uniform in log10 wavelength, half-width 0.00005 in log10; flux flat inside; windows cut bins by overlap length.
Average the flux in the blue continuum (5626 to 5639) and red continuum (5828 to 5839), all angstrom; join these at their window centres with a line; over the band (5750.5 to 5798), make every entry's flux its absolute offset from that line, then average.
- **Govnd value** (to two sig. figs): 1.3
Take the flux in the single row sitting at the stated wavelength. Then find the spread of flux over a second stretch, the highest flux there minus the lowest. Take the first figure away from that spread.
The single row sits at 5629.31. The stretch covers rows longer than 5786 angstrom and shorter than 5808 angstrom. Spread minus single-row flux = -16.9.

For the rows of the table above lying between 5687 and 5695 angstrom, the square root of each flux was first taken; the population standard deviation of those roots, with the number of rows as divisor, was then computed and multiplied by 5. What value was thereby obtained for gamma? 0.48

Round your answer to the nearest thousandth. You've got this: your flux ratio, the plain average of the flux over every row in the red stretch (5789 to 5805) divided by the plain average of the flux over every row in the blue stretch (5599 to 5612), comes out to 0.913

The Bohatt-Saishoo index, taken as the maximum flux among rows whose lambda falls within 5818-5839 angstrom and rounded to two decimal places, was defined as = 18.99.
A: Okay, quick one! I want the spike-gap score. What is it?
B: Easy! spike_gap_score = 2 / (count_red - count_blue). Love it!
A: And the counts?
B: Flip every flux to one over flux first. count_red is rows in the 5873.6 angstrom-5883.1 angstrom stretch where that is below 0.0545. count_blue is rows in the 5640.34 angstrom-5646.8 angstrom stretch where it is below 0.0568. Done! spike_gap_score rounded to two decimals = -0.40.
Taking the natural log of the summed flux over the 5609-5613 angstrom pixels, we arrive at 4.12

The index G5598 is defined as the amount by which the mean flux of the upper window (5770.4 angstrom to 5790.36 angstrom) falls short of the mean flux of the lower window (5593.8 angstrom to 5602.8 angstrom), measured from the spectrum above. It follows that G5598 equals 1.8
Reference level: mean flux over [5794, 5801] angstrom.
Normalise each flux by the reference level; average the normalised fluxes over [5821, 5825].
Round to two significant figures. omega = 0.93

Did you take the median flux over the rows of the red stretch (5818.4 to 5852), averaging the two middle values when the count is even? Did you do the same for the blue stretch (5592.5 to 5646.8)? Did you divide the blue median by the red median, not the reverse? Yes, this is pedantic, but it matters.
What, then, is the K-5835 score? 1.13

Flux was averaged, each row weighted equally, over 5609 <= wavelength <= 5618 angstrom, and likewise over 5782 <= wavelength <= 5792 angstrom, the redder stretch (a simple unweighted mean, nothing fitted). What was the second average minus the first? -2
